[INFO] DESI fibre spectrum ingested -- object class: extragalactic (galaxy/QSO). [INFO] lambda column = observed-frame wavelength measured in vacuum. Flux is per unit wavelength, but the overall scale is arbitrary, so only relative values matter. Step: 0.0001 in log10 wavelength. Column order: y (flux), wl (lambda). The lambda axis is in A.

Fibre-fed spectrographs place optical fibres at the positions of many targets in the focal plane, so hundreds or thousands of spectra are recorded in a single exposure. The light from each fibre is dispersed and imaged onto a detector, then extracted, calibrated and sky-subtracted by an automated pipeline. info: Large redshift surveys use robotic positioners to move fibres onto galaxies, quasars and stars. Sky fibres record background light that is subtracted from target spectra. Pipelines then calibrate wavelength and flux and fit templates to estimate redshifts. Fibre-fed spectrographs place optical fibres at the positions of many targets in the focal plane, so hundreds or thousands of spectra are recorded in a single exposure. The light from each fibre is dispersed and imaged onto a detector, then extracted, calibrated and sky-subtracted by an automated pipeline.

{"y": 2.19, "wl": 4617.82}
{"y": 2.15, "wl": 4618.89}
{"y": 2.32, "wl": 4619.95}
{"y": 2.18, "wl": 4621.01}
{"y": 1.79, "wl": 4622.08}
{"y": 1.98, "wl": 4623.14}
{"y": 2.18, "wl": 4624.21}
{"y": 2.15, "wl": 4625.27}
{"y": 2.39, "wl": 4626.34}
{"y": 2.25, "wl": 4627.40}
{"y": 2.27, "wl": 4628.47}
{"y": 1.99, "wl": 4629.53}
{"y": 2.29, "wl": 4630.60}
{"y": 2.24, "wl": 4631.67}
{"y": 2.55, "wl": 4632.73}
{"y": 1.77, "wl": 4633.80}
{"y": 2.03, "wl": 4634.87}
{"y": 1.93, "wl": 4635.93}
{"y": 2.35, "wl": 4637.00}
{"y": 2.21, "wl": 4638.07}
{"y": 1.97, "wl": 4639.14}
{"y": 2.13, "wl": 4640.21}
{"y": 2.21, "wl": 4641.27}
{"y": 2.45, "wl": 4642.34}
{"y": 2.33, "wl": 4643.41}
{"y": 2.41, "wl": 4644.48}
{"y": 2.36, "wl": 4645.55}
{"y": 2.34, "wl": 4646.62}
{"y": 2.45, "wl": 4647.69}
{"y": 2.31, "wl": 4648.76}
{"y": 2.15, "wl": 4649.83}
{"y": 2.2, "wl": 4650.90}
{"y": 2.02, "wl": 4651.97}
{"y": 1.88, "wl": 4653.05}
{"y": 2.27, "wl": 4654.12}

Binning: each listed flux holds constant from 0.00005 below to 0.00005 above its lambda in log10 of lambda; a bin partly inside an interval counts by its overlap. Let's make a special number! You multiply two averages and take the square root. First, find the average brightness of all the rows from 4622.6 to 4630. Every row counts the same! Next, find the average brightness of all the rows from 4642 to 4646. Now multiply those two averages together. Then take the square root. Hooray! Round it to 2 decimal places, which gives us 2.28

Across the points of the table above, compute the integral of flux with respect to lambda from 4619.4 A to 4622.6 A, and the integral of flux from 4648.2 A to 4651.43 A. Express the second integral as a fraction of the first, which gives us 1.07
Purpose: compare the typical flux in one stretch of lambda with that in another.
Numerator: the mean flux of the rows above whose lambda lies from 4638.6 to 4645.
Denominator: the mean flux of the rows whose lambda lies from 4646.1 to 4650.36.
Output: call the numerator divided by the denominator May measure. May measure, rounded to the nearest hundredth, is 0.97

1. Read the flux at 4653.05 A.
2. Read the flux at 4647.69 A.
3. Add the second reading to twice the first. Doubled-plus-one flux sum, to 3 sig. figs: 6.21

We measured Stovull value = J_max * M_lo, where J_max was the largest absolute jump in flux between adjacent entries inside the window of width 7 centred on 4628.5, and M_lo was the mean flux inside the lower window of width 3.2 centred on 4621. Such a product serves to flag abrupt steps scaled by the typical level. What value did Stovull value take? 0.63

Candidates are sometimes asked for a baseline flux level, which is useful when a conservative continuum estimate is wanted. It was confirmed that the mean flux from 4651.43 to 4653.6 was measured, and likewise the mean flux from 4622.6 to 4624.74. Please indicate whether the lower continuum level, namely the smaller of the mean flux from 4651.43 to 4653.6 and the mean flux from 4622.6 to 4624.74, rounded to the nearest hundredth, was 1.95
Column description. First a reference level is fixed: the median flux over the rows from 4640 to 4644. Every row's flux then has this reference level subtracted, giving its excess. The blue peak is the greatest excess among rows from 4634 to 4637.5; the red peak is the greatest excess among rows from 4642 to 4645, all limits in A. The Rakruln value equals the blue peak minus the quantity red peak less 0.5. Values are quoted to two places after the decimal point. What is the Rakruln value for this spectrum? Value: 0.40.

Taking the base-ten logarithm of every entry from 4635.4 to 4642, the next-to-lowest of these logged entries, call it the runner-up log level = 0.294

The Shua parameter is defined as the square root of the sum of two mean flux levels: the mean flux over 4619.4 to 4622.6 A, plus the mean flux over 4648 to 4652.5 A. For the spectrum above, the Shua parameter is 2.07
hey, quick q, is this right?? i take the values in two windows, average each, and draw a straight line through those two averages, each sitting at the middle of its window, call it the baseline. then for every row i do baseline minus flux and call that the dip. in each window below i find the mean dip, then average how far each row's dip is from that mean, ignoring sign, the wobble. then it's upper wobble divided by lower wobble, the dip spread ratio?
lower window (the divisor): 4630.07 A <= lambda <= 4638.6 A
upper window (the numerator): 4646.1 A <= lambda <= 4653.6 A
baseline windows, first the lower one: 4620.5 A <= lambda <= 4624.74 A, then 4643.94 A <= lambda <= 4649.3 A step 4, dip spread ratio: 0.85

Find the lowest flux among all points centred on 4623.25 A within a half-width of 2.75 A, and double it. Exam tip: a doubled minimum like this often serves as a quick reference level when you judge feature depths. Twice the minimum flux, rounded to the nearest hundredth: 3.58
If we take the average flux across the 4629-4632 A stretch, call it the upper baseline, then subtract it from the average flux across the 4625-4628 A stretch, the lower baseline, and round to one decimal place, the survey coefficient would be 0.1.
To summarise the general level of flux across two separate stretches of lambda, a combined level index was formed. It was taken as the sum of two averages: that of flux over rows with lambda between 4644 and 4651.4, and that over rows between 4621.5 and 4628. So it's 4.44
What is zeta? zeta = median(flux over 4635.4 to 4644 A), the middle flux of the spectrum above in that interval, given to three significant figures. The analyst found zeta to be 2.21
